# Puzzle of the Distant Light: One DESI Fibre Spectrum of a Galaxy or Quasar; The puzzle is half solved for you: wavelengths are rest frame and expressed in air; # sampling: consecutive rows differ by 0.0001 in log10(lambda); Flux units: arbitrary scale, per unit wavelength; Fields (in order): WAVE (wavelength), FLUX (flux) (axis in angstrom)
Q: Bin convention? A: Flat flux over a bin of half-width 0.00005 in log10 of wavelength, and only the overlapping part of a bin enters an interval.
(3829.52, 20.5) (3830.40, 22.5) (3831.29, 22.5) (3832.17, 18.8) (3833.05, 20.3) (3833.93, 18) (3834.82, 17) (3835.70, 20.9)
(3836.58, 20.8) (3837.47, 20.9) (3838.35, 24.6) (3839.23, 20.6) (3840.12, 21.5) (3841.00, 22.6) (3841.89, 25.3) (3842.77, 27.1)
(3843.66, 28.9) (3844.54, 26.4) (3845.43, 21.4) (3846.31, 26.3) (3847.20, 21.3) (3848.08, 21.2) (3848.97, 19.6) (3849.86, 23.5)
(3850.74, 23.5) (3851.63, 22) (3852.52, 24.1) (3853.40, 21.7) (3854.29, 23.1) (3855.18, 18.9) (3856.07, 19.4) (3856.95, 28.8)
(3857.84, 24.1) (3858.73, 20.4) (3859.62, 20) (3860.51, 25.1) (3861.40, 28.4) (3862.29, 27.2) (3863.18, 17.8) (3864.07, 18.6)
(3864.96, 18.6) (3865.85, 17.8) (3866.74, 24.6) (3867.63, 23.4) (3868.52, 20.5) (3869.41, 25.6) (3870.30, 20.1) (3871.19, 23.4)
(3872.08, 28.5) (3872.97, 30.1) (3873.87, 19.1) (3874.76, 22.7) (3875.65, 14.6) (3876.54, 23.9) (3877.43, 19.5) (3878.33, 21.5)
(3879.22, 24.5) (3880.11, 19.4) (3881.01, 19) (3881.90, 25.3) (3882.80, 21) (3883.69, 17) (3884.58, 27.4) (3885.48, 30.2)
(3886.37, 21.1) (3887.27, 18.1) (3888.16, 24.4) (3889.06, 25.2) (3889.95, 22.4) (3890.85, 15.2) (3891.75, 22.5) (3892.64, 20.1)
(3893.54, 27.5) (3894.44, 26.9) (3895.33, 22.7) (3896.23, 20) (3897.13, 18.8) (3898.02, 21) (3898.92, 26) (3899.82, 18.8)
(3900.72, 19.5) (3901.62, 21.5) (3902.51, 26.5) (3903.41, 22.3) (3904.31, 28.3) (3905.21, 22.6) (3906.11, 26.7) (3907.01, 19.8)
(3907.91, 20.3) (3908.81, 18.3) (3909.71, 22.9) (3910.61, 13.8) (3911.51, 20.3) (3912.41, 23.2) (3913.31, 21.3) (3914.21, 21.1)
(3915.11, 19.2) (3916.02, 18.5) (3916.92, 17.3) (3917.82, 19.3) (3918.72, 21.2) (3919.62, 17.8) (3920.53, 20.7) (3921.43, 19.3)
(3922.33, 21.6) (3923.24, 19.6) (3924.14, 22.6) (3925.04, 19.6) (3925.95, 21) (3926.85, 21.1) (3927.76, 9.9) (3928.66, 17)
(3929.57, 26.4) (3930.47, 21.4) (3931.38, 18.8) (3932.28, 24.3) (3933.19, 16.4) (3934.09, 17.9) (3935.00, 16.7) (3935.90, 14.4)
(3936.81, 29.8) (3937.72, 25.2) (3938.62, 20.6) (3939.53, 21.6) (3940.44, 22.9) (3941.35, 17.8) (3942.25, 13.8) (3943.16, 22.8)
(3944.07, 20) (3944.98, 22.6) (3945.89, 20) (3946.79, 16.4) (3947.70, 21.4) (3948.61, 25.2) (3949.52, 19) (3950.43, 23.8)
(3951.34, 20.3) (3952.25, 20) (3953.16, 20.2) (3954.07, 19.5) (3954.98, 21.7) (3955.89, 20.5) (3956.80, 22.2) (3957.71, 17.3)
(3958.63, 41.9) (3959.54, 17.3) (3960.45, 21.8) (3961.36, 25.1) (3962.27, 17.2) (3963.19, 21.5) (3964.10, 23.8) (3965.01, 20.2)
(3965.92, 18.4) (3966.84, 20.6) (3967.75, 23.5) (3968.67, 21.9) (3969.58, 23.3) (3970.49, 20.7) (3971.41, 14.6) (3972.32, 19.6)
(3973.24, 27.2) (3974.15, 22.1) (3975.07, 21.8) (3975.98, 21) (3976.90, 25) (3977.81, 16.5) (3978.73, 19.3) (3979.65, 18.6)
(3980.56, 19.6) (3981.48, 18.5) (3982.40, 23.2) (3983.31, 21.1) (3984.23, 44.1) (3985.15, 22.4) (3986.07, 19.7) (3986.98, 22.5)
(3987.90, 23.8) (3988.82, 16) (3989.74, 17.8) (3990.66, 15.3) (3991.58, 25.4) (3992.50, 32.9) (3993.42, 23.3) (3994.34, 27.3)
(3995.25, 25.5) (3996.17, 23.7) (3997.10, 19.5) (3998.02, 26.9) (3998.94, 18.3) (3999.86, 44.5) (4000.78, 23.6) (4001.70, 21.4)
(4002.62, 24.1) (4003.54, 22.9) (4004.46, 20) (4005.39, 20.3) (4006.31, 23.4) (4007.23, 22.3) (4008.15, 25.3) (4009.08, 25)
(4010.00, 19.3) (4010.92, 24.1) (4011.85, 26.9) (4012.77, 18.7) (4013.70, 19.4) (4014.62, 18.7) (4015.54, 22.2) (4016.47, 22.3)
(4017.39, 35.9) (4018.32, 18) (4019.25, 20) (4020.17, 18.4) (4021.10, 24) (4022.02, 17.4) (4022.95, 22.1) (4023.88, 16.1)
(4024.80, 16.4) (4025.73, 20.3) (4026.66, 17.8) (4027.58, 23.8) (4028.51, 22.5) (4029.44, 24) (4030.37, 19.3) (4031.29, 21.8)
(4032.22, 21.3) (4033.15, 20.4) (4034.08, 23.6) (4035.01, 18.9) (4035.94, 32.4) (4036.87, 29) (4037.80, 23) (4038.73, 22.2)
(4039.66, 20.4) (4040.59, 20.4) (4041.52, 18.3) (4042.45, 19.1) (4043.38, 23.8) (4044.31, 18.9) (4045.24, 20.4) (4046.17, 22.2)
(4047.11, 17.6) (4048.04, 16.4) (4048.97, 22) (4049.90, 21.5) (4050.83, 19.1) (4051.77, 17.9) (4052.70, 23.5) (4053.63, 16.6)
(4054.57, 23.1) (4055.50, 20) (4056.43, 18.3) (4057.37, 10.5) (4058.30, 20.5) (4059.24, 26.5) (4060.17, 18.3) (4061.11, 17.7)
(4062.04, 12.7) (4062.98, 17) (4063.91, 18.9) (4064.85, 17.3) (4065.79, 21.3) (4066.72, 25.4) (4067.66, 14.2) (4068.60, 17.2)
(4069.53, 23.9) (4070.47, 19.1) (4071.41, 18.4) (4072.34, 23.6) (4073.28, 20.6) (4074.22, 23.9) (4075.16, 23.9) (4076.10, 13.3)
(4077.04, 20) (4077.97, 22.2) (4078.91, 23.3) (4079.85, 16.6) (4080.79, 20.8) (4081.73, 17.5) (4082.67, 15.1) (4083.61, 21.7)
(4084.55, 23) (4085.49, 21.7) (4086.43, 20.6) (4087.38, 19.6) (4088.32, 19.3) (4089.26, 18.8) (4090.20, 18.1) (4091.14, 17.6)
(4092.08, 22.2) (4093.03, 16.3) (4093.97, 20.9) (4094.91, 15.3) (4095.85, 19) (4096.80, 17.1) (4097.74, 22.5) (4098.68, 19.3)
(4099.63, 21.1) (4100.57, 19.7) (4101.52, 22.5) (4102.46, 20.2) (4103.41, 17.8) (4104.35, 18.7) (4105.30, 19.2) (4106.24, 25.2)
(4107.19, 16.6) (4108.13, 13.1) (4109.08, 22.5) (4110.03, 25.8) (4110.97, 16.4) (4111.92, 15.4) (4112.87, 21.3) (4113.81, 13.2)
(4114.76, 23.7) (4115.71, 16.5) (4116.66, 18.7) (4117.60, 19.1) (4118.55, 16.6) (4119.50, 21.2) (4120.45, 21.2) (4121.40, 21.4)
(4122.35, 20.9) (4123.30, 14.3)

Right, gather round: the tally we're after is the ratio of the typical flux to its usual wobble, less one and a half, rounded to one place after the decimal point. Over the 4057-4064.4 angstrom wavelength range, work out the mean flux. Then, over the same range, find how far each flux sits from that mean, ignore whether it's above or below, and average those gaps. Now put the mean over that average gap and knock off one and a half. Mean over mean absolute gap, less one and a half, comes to 3.9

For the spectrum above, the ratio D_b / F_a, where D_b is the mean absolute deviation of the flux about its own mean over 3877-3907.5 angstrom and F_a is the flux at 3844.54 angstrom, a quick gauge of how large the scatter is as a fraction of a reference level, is 0.11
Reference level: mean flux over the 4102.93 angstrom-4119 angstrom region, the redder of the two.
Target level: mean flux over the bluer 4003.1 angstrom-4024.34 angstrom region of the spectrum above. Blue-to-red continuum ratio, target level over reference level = 1.16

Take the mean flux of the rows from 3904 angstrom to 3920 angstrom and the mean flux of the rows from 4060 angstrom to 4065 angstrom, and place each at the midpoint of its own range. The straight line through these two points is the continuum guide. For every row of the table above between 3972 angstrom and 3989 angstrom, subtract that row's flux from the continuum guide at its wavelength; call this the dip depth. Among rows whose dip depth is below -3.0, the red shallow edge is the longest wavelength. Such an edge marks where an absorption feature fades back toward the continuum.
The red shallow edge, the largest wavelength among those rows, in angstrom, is 3987.90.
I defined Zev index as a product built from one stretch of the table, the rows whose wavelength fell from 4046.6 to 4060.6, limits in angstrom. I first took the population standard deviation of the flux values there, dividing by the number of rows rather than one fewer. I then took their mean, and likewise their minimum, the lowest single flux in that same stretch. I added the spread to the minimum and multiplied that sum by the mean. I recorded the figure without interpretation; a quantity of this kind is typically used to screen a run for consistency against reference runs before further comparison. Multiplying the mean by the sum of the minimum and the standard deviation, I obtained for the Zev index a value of 275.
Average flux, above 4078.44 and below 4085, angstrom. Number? 19.7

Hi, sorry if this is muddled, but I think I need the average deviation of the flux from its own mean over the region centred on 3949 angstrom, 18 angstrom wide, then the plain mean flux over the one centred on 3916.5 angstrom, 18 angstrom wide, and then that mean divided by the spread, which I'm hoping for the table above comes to 10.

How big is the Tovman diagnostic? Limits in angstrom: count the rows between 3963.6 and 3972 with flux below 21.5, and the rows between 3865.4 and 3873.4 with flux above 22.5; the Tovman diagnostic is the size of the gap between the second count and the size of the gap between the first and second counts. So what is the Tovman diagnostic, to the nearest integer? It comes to 5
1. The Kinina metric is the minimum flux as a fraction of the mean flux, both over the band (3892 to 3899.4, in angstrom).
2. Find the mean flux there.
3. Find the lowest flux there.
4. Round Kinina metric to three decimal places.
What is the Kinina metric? 0.822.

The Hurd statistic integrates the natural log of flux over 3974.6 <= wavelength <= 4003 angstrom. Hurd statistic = 89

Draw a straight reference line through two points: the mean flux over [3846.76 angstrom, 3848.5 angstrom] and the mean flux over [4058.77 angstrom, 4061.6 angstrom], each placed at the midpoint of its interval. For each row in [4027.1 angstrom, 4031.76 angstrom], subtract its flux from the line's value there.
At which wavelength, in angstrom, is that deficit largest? 4030.37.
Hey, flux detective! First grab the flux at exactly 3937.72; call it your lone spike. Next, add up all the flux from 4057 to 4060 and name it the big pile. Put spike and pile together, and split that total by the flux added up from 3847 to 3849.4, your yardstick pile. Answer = 1.33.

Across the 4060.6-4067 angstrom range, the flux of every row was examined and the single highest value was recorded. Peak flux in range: 25.4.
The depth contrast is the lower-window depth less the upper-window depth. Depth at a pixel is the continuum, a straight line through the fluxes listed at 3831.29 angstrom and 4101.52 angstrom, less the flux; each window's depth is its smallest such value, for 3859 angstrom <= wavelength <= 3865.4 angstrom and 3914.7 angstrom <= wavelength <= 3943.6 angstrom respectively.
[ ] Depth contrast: 1.4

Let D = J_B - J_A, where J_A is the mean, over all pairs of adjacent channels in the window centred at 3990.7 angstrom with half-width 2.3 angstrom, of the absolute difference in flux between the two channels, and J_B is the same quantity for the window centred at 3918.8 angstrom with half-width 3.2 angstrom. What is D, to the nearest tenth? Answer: -3.3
